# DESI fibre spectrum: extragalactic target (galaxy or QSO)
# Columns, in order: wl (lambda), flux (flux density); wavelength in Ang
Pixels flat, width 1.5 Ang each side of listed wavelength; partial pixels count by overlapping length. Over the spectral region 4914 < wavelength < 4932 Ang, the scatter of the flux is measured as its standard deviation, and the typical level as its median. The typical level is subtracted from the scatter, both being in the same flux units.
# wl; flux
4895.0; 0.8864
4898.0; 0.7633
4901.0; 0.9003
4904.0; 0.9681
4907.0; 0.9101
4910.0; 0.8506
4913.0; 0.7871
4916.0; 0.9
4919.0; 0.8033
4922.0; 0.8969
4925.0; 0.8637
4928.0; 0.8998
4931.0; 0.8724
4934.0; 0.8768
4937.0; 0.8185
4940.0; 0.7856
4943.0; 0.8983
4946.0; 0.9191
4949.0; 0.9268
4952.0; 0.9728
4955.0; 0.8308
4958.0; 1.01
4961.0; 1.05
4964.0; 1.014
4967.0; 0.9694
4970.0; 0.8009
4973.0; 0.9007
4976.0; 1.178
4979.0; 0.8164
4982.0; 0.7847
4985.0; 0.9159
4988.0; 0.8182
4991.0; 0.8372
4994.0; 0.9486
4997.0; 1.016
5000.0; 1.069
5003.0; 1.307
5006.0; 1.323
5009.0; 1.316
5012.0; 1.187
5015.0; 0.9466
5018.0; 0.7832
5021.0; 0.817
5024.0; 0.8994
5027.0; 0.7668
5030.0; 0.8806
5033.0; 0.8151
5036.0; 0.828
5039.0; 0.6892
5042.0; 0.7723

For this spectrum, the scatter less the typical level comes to -0.85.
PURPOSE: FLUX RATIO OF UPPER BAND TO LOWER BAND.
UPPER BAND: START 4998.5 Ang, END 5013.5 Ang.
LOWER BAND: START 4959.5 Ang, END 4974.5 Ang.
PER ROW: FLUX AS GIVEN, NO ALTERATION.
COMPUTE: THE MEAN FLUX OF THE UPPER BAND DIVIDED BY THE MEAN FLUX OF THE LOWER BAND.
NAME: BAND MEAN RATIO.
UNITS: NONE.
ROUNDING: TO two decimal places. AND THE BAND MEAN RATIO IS 1.31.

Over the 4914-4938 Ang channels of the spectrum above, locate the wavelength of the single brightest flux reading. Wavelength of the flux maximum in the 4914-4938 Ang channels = 4916.0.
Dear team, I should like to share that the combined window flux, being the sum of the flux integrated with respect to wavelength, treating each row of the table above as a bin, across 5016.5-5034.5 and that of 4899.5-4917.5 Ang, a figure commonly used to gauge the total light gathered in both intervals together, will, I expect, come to 30.8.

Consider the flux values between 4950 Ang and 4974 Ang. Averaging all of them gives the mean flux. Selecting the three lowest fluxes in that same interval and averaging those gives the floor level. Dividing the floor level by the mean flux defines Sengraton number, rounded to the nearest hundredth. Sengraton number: 0.89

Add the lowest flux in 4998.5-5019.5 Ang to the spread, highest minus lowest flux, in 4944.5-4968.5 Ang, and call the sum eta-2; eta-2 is 1.00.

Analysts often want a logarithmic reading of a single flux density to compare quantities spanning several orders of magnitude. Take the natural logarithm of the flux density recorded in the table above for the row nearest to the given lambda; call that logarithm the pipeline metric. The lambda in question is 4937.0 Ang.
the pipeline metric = -0.20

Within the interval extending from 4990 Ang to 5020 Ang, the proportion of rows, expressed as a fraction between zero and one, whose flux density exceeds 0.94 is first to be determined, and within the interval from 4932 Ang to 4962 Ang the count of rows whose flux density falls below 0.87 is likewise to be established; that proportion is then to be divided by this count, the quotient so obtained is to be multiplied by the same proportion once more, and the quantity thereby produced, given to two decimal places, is 0.21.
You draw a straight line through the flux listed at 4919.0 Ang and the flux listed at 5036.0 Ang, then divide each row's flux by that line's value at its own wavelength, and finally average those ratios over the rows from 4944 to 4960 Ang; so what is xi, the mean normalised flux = 1.15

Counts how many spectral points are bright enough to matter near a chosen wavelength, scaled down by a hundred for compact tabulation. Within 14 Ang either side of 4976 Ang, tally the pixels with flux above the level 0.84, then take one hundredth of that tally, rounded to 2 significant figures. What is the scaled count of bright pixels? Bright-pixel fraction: 0.050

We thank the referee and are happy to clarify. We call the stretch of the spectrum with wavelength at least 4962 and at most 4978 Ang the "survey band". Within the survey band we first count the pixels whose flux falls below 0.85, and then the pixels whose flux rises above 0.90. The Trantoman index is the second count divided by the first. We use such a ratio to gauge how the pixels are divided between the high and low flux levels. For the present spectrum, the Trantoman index 4.0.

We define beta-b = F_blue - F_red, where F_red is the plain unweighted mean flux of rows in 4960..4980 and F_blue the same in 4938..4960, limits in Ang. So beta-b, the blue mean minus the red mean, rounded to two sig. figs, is -0.055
